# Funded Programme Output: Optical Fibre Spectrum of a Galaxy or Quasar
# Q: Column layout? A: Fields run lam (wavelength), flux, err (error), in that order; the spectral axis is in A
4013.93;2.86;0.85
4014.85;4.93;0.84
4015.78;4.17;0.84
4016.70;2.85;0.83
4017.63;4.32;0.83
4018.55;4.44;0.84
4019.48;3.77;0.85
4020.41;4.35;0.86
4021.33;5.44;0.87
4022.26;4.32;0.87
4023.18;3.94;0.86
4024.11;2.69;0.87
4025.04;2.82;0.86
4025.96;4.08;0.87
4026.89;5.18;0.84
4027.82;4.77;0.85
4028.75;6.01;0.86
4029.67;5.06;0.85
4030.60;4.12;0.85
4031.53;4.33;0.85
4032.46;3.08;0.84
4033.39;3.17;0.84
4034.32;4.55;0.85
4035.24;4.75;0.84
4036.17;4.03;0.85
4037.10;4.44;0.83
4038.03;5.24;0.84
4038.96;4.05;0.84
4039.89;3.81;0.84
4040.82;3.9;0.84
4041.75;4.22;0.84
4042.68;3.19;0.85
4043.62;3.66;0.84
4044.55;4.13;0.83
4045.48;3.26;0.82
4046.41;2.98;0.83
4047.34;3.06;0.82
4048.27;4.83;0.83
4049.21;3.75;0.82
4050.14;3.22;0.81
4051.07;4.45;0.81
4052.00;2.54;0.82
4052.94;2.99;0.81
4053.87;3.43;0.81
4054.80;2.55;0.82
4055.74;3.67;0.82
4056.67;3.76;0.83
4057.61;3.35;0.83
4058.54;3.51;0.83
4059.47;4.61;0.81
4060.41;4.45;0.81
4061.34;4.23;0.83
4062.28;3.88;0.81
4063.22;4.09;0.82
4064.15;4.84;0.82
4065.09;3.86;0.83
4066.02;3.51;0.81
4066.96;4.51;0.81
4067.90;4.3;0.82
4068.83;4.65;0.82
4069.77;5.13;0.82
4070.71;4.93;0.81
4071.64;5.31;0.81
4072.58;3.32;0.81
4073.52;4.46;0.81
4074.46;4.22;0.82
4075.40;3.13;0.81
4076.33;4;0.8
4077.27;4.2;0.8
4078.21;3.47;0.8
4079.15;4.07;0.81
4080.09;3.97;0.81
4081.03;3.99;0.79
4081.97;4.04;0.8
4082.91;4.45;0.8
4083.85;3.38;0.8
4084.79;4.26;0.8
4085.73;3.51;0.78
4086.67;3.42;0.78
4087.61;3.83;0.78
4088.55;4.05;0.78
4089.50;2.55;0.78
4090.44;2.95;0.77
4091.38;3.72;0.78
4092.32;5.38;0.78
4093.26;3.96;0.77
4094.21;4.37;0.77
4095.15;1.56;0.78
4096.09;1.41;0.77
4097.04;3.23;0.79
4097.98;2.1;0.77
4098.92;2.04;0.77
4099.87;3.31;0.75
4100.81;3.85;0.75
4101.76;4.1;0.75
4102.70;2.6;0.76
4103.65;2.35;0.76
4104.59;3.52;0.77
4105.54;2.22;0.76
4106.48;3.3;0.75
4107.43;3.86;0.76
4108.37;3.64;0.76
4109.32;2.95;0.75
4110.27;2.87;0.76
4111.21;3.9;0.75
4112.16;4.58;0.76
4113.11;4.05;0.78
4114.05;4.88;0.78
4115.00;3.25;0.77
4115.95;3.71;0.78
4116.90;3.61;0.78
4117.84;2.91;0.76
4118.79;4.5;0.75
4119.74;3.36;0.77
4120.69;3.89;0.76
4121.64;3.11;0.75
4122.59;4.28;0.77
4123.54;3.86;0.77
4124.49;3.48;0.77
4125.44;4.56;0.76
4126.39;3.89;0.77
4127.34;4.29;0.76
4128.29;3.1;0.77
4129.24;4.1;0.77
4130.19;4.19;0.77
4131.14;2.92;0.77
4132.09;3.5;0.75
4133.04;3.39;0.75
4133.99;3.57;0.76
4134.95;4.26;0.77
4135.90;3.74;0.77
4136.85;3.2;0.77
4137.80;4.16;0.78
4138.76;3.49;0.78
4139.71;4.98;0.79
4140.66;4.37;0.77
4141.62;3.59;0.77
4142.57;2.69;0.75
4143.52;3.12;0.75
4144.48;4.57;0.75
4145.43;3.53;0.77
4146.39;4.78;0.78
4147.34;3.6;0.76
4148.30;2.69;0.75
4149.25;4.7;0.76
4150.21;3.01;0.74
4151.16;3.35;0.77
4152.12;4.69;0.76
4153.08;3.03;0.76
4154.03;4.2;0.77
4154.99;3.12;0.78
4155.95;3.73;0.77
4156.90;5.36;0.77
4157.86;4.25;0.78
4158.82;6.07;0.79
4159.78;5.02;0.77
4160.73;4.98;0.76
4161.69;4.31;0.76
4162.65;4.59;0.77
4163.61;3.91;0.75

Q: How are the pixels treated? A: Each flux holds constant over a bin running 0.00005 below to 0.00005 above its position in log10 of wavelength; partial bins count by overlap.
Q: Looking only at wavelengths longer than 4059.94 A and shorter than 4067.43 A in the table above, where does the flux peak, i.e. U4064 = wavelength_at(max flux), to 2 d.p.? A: 4064.15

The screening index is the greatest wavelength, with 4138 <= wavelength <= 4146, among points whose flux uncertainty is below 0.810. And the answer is 4145.43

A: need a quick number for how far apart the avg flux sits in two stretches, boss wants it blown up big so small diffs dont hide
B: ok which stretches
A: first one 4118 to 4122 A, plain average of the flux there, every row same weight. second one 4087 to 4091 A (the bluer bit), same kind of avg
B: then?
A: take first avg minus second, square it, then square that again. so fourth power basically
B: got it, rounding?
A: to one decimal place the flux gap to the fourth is 0.0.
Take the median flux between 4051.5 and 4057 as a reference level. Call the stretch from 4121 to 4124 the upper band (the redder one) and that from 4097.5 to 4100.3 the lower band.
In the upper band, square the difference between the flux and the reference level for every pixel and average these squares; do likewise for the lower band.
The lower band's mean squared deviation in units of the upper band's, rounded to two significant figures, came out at 1.7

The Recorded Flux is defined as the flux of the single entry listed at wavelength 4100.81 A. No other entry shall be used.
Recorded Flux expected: 3.85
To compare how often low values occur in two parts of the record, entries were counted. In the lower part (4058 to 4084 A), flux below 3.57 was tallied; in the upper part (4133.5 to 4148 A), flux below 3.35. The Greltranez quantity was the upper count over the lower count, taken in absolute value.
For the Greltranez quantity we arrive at 0.50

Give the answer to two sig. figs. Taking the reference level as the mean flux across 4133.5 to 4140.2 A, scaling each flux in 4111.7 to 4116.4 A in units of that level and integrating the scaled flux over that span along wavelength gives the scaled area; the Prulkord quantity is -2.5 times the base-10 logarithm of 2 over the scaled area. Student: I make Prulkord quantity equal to 0.98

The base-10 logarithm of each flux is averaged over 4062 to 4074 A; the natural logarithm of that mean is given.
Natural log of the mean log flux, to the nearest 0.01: -0.45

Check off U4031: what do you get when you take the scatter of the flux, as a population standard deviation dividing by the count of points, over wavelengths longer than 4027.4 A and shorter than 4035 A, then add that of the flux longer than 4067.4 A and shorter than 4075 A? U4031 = 1.5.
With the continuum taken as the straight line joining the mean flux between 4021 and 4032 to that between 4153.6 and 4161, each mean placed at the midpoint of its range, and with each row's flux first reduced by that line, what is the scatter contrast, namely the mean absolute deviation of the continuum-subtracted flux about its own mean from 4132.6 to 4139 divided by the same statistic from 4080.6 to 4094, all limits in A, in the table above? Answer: 0.65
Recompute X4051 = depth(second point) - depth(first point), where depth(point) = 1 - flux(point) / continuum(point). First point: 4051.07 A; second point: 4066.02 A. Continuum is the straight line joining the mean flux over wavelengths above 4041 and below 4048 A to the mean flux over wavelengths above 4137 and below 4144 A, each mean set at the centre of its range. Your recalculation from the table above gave 0.3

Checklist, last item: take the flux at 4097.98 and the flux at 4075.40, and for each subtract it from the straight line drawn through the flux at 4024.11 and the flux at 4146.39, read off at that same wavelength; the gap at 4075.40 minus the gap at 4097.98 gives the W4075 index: -1.4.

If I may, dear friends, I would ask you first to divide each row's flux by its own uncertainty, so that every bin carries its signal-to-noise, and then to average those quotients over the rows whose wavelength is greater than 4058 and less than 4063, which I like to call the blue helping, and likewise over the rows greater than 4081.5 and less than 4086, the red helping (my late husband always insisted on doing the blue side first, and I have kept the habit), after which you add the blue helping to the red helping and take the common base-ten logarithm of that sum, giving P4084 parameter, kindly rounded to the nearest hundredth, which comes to 1.00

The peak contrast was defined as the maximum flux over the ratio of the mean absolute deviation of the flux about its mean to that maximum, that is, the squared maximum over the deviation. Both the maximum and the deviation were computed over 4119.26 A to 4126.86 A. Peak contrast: 57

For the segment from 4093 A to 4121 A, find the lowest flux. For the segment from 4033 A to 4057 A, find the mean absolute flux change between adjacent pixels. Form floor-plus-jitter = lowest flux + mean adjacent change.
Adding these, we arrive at 2.1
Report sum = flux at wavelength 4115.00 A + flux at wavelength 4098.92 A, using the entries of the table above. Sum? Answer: 5.3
